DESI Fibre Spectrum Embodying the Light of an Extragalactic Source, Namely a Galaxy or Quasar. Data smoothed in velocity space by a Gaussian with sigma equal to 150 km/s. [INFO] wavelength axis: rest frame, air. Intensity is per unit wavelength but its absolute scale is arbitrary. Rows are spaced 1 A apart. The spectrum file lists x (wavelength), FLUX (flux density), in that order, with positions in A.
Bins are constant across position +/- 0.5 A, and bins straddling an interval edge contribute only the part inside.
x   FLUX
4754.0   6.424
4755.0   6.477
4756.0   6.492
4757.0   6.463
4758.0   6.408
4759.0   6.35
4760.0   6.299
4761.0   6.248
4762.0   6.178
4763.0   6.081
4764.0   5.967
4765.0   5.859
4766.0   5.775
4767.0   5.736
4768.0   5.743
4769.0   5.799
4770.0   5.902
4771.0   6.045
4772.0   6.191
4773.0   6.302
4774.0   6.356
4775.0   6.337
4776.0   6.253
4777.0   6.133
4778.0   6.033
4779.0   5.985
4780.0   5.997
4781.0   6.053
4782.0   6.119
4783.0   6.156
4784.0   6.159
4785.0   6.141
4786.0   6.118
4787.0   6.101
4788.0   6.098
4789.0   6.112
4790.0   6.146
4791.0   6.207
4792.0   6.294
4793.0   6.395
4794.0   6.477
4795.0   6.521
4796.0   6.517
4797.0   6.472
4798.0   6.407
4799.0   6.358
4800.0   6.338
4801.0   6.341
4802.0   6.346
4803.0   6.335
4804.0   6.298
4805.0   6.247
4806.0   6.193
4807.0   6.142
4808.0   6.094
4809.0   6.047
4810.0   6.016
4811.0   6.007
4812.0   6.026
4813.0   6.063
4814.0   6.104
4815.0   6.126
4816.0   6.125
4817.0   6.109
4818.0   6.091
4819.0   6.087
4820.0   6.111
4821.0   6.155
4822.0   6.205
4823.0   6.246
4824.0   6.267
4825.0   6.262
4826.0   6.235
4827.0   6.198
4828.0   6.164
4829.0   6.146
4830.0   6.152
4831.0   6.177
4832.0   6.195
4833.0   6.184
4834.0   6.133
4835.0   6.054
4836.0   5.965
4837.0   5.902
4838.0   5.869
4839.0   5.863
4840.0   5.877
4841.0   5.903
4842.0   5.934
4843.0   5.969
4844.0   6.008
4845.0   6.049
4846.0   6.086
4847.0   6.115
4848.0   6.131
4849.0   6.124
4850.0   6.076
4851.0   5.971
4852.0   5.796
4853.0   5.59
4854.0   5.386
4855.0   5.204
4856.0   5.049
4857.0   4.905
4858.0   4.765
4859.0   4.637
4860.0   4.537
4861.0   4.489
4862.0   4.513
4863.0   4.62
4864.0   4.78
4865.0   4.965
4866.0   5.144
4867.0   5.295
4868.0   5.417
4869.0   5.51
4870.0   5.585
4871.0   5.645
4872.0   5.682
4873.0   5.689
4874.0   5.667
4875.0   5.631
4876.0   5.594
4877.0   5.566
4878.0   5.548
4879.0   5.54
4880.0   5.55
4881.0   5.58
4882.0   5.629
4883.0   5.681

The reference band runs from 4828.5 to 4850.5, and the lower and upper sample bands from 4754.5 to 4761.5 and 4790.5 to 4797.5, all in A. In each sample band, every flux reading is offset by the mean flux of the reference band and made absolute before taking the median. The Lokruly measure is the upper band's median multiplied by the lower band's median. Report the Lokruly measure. 0.16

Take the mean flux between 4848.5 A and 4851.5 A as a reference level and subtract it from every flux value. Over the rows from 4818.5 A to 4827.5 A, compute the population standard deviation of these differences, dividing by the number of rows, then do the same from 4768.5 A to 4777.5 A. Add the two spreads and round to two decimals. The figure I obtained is 0.25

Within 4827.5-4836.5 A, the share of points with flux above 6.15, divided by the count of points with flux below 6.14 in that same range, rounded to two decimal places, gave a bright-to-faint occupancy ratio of 0.19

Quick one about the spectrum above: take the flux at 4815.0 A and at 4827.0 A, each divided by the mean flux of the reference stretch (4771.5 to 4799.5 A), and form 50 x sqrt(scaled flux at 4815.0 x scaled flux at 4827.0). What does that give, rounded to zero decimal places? 49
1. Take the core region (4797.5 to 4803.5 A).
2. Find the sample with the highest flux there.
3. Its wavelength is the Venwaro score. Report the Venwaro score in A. 4798.0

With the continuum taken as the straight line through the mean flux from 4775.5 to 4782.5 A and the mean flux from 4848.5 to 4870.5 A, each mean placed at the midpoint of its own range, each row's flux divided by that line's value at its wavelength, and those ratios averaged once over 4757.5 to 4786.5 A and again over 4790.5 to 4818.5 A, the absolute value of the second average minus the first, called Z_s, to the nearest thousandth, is 0.086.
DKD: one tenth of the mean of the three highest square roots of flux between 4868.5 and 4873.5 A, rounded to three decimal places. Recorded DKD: 0.238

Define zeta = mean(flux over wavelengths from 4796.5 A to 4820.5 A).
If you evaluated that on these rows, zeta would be 6.19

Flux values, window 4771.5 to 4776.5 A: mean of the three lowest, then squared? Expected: 39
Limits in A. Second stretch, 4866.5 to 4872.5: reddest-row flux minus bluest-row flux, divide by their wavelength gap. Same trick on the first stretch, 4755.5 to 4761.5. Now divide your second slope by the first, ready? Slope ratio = -1.6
